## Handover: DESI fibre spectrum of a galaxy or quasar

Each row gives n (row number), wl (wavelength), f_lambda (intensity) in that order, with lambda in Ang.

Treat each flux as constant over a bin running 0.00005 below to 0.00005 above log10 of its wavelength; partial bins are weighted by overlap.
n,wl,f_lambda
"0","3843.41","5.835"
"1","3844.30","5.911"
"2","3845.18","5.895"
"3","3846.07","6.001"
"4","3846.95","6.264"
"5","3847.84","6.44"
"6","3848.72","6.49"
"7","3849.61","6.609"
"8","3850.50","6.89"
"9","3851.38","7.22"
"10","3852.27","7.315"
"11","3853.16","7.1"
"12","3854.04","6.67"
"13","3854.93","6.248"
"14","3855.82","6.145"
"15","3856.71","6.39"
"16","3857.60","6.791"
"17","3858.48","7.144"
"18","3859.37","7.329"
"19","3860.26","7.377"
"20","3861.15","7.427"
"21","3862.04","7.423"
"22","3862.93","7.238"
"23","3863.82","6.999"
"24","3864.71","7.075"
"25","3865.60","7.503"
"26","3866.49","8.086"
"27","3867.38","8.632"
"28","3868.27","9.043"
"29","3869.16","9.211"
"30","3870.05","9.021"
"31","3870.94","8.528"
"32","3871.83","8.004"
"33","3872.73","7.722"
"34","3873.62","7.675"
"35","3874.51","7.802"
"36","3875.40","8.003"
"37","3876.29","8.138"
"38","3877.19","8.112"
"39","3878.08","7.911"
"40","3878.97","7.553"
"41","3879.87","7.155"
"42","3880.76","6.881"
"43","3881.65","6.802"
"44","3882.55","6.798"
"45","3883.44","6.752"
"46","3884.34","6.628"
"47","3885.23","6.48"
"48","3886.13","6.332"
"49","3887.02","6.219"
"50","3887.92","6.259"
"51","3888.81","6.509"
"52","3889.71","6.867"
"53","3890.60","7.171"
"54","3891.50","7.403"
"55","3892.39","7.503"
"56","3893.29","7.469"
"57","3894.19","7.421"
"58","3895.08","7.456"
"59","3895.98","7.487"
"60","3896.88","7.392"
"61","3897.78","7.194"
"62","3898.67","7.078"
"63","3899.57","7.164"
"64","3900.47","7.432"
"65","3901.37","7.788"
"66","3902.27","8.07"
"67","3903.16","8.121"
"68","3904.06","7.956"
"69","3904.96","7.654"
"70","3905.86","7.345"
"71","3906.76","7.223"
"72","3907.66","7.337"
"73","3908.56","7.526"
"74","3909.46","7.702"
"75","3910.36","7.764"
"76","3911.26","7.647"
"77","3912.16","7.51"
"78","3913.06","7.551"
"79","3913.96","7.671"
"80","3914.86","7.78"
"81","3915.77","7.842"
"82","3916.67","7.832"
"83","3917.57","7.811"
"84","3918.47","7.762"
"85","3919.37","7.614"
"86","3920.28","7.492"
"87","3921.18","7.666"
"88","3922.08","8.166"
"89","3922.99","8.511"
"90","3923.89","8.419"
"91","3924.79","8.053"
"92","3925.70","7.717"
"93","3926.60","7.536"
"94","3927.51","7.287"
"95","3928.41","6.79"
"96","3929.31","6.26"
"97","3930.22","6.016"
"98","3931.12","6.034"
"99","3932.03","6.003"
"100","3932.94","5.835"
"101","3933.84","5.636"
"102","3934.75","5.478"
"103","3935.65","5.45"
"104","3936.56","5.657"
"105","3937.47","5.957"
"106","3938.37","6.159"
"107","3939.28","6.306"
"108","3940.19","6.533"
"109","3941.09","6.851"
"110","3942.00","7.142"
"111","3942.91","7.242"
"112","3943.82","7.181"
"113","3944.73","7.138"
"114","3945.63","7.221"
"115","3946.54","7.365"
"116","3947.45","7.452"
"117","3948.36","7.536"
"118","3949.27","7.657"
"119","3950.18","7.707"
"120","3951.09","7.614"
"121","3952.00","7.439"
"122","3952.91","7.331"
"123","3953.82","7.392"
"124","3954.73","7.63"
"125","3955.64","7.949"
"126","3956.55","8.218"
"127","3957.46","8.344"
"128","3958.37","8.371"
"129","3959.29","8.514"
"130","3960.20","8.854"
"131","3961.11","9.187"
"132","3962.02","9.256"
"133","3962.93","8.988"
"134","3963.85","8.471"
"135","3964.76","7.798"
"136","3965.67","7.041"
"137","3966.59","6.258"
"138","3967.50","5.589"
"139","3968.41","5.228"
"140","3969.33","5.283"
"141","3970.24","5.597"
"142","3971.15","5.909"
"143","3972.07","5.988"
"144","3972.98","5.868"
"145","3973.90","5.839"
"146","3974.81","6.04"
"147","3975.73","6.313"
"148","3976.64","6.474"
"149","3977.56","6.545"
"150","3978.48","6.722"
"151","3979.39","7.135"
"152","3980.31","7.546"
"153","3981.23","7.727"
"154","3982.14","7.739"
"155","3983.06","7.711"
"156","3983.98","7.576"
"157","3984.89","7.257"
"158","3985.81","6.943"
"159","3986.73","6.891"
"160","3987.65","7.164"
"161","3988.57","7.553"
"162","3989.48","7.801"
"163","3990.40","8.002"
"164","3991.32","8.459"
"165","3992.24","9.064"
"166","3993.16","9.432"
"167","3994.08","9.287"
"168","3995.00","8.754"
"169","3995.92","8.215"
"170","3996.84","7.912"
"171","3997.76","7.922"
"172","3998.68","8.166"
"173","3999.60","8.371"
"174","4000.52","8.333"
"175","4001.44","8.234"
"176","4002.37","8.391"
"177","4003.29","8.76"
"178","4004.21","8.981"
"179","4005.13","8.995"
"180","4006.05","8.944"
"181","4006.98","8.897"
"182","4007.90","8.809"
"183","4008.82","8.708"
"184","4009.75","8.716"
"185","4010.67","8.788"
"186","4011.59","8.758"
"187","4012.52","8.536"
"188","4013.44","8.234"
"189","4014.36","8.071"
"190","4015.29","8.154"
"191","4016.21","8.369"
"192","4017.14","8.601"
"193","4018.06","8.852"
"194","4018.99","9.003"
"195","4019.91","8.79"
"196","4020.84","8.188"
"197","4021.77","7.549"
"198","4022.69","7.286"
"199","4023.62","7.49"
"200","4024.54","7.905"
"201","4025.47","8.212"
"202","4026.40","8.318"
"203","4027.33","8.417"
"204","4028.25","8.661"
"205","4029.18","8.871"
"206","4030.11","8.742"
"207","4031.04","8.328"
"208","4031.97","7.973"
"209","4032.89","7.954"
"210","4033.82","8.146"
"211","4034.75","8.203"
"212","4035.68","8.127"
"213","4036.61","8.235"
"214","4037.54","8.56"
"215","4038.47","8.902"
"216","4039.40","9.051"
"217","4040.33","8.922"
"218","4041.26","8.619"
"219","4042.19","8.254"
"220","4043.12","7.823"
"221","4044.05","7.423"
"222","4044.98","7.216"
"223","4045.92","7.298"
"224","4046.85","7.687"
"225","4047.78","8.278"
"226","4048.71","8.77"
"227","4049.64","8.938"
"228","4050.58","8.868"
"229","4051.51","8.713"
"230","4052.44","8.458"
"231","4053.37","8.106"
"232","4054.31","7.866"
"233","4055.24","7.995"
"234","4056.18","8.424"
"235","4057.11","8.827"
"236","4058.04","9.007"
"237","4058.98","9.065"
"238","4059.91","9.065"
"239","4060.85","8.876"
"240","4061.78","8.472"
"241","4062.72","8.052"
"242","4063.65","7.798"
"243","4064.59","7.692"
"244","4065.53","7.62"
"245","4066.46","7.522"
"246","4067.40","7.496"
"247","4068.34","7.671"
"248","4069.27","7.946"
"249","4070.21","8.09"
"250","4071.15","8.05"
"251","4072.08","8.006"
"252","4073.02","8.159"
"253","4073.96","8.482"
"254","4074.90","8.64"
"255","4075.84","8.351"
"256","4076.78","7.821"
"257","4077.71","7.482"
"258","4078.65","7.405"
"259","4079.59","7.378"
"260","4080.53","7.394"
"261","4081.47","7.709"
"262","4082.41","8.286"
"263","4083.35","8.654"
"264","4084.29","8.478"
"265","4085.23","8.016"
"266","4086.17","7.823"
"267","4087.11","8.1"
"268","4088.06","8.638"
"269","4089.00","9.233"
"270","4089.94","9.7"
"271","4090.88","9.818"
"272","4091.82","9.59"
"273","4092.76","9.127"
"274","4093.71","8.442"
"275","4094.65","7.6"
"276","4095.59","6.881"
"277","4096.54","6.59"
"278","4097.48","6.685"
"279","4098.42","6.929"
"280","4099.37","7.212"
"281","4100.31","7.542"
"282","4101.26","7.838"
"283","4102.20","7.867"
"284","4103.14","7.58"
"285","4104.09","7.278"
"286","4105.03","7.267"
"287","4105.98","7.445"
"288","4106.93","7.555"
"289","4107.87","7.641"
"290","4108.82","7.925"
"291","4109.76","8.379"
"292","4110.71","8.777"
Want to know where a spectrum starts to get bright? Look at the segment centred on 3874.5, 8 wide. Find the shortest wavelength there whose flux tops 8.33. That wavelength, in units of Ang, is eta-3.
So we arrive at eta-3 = 3870.94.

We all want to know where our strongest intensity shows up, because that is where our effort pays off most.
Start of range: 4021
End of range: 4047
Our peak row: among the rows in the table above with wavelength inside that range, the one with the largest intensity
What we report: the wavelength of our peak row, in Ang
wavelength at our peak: 4039.40 Ang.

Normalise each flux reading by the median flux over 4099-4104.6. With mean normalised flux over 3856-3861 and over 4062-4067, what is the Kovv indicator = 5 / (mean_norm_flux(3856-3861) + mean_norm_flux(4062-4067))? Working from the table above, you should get 2.56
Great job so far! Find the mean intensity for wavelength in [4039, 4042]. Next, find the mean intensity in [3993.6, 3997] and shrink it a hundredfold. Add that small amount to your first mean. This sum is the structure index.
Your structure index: 8.9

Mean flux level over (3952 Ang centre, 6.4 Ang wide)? 7.5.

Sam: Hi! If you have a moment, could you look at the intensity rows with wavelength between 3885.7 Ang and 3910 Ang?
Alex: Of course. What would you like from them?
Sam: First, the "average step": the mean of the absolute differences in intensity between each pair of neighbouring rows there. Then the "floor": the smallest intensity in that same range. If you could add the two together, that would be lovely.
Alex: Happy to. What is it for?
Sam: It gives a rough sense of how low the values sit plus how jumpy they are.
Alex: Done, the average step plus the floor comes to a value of 6.39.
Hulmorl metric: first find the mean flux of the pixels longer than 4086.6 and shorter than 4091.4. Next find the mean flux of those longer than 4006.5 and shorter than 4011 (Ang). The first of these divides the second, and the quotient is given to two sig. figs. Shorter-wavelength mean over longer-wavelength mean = 0.97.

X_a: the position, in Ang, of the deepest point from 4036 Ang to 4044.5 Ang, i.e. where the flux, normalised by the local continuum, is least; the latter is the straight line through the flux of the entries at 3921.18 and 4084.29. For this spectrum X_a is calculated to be 4044.05 Ang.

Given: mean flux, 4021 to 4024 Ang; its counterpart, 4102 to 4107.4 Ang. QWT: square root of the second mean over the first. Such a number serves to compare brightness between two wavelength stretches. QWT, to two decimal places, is 1.00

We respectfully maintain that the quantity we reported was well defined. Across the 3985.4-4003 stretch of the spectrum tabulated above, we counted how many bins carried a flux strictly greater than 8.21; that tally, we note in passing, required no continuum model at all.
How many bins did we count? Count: 10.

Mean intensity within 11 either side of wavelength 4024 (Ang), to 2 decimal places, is 8.26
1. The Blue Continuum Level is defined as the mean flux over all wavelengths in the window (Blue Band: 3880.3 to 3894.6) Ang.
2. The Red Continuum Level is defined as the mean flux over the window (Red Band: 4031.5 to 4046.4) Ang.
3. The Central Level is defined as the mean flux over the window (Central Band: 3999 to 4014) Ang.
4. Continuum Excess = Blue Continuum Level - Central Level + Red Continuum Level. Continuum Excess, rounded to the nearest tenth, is 6.4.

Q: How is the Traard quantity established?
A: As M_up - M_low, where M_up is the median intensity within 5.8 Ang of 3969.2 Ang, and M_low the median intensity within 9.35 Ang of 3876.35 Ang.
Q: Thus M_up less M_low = -1.9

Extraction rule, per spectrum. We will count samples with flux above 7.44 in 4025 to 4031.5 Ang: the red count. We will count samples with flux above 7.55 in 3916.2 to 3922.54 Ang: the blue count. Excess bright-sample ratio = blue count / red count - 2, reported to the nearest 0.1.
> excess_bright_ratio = -1.1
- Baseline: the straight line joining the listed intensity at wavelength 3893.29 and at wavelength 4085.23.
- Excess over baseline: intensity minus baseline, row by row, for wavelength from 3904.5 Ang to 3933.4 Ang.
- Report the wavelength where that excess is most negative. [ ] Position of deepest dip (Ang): 3932.94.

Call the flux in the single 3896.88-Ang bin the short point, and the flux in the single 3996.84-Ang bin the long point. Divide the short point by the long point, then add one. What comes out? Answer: 1.934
